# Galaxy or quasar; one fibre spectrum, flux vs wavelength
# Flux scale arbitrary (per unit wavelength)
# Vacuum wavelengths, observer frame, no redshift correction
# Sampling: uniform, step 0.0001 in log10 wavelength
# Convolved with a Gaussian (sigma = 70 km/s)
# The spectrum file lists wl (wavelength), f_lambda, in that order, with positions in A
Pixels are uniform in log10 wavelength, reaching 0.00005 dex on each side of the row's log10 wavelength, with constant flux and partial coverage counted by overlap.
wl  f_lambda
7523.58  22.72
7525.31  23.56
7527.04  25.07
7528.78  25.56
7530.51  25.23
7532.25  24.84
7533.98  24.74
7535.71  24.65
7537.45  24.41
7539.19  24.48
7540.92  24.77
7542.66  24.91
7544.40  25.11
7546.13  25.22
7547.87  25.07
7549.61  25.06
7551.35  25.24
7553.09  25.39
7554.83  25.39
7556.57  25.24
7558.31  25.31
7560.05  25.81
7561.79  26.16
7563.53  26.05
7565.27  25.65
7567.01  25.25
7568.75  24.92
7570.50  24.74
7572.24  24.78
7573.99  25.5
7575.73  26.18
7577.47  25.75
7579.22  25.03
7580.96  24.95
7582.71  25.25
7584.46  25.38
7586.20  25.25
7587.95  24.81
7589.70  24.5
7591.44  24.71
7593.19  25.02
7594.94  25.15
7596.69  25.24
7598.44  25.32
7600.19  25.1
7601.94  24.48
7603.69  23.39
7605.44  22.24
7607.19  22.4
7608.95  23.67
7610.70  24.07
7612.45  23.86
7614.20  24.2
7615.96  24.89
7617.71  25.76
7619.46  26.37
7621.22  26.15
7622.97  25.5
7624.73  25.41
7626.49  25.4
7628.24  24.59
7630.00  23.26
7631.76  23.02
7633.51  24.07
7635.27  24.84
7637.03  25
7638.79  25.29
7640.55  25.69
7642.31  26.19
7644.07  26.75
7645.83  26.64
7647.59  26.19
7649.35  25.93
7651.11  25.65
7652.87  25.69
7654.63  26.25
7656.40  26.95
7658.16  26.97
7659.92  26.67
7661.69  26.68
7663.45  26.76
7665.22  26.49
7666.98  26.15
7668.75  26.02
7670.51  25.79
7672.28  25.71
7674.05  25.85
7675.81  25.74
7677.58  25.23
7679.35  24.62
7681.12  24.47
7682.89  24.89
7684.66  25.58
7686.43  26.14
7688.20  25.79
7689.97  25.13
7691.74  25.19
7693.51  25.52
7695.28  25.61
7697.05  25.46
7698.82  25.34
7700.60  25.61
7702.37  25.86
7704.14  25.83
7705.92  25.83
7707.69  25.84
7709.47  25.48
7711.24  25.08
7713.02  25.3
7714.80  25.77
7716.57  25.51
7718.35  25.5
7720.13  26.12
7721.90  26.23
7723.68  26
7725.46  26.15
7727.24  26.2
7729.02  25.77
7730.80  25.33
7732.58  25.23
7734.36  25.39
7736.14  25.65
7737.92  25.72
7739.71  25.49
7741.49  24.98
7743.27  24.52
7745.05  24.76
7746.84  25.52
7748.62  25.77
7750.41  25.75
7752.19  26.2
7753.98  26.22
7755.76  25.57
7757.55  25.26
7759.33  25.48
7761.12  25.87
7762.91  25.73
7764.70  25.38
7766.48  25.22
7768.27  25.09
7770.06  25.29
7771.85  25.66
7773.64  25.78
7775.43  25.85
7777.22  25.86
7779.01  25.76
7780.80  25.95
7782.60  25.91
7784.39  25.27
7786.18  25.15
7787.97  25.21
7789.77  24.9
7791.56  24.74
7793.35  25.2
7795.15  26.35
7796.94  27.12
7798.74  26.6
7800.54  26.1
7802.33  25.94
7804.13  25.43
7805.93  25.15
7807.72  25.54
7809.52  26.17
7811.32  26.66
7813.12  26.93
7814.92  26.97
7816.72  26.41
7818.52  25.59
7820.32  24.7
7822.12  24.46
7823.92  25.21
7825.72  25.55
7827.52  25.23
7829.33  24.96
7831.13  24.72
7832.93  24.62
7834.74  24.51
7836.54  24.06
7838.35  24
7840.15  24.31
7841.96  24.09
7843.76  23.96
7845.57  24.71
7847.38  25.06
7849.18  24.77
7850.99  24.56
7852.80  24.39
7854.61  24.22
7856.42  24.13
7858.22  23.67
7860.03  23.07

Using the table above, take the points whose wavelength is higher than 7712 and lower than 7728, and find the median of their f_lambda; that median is 26.0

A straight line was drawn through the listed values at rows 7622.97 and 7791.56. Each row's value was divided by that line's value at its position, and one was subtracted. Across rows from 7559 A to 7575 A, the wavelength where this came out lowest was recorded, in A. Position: 7570.50 A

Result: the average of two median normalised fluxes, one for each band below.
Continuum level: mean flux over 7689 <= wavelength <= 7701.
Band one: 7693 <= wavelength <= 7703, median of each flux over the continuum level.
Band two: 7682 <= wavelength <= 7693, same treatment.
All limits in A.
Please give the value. 1.00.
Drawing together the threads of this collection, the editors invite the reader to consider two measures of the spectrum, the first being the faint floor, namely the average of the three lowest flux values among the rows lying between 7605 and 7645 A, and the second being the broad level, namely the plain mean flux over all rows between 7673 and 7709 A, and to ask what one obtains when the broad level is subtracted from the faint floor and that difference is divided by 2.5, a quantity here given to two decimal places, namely -1.17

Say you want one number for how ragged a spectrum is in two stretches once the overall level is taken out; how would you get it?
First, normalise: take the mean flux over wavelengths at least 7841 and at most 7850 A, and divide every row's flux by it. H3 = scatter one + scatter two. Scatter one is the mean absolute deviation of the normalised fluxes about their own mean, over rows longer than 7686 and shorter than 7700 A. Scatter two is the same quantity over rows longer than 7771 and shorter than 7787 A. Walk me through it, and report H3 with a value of 0.019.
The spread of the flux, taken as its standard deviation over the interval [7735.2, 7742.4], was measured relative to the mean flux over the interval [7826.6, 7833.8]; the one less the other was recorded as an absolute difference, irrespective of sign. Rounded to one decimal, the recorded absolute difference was 24.6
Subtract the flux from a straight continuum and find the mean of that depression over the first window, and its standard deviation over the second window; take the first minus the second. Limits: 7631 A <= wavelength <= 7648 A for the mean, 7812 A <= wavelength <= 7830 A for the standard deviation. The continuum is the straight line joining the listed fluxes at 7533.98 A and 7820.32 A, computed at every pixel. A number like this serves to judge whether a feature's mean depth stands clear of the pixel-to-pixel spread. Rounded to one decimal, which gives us -1.5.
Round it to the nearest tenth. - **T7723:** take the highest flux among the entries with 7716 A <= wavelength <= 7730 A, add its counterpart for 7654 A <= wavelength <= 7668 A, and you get 53.2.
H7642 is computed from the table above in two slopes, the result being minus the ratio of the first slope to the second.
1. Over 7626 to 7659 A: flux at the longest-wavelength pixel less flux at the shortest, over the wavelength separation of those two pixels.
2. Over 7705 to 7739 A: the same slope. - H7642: 14.4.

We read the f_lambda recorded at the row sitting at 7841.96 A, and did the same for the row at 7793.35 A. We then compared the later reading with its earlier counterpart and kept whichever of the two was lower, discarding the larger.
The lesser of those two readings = 24.1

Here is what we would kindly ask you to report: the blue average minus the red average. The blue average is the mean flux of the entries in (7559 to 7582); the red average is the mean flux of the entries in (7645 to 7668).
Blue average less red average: -0.9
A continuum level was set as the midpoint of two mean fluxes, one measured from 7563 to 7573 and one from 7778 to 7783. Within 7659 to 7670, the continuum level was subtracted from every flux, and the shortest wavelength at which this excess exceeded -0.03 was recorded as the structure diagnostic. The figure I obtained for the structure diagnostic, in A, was 7659.92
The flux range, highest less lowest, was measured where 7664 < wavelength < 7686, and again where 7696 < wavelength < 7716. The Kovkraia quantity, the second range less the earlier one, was -1.2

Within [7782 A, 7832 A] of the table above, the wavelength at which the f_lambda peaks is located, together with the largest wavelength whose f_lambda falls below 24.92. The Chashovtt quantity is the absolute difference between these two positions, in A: 34.2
